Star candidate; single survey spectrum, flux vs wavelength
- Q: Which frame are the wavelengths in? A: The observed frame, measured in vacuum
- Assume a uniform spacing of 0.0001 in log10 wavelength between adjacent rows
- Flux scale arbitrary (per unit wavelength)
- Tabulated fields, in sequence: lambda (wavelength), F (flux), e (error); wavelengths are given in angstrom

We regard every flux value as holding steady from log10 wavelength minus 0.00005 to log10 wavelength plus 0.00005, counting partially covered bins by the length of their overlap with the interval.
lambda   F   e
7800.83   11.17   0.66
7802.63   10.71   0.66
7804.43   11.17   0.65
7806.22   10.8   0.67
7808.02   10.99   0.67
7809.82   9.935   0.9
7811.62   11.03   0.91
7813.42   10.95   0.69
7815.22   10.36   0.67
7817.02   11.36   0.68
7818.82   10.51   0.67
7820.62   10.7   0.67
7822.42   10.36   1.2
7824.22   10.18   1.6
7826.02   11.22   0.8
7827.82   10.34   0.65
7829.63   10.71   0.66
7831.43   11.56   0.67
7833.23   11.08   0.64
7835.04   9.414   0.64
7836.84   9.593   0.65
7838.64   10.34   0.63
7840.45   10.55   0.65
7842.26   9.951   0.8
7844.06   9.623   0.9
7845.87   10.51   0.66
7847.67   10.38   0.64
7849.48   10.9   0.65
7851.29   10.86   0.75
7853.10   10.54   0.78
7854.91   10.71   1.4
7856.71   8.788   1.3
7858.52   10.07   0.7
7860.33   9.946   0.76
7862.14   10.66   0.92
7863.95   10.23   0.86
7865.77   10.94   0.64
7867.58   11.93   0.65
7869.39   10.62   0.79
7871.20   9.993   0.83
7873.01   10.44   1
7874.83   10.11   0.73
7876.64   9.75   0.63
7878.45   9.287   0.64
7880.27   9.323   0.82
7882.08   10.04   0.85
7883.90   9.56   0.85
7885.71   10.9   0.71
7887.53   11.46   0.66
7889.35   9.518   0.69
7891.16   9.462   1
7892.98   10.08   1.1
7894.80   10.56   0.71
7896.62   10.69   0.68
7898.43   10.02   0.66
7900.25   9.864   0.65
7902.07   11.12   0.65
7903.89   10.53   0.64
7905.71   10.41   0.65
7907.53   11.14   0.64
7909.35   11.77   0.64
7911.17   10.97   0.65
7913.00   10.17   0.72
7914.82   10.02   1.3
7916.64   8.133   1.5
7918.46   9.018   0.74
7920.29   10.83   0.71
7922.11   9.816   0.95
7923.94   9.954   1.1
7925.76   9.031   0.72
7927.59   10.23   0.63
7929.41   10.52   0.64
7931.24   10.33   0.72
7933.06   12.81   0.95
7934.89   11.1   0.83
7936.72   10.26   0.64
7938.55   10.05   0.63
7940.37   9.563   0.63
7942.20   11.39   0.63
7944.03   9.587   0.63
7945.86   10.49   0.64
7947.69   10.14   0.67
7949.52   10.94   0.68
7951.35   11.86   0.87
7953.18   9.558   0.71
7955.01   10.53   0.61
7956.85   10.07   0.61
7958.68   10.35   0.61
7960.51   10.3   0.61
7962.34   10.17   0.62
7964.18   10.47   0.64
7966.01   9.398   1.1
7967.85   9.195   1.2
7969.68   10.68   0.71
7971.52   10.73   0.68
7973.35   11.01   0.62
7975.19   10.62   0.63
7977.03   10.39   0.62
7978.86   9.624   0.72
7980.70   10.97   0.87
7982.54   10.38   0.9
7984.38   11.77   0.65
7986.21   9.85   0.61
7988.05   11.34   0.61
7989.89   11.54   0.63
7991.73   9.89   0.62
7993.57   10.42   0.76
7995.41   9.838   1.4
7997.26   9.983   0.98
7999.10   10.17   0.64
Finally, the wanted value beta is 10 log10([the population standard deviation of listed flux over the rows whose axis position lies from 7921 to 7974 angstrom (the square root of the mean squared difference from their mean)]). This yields -1.1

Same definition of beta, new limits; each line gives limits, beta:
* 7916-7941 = 0.3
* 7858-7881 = -1.7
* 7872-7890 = -1.7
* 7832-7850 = -2.7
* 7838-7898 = -1.9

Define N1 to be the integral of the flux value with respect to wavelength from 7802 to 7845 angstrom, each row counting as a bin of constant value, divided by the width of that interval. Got 10.56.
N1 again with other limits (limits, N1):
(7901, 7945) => 10.36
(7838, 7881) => 10.27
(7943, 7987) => 10.38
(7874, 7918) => 10.19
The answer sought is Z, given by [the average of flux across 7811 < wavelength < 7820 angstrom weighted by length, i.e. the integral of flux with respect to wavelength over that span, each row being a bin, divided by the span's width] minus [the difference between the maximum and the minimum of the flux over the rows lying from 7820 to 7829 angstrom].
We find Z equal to 9.8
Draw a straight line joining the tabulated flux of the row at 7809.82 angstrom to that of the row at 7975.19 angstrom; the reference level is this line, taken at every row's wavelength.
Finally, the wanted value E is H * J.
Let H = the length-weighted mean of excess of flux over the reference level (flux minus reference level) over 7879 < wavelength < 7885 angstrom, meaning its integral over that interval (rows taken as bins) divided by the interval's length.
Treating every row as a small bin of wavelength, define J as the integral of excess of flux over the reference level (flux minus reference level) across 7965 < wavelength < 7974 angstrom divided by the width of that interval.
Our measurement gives 0.24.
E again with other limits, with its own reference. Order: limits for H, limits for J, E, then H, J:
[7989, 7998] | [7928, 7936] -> -0.24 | -0.36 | 0.7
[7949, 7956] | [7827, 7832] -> 0.14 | 0.18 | 0.8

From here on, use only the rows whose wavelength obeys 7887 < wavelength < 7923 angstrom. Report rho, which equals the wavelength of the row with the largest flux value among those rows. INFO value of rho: 7909.35 angstrom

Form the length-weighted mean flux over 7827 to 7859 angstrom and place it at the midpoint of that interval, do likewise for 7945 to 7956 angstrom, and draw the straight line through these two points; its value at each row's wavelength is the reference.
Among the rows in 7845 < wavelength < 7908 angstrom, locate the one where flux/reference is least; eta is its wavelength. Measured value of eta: 7856.71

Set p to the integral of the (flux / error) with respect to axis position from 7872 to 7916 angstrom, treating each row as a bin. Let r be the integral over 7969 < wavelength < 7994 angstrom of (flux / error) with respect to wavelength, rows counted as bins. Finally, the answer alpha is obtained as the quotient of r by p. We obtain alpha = 0.64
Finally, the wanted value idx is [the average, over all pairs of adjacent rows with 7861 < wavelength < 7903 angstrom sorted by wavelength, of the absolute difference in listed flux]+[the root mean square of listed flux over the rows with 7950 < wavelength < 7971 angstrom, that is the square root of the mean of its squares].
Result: 10.9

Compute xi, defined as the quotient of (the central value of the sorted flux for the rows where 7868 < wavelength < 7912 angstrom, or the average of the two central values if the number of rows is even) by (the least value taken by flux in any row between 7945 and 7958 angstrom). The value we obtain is 1.07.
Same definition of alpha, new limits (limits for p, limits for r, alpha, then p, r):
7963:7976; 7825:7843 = 1.53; 182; 279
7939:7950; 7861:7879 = 1.41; 176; 249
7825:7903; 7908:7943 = 0.44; 1089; 482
